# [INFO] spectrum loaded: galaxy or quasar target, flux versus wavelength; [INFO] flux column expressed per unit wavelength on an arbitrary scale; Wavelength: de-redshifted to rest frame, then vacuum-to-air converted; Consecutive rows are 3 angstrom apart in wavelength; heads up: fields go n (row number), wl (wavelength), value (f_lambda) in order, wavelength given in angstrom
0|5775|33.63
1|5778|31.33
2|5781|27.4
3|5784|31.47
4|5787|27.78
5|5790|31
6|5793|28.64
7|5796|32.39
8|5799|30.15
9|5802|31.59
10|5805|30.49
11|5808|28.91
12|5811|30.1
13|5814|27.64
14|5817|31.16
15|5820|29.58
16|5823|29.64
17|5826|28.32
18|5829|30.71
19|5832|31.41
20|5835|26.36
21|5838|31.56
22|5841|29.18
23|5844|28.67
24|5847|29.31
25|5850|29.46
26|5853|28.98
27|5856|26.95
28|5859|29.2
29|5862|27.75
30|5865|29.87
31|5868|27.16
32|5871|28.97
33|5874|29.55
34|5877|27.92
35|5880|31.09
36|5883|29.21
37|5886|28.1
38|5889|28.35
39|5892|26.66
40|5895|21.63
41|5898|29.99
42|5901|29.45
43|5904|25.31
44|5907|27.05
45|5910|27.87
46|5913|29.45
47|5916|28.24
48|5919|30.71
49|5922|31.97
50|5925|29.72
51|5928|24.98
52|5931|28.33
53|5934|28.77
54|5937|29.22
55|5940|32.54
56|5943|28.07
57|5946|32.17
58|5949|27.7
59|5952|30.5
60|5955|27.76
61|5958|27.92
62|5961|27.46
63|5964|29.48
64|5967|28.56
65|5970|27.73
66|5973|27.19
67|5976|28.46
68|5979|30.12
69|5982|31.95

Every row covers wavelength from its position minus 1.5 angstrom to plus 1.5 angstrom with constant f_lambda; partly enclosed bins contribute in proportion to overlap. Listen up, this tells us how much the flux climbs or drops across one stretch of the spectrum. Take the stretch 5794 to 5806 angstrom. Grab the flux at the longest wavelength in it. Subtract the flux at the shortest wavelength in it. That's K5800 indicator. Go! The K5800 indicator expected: -2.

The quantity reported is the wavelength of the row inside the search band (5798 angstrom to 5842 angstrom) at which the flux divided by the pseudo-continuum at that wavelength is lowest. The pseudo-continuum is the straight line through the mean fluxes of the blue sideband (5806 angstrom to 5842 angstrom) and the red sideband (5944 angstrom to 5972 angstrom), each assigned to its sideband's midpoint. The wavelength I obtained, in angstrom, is 5835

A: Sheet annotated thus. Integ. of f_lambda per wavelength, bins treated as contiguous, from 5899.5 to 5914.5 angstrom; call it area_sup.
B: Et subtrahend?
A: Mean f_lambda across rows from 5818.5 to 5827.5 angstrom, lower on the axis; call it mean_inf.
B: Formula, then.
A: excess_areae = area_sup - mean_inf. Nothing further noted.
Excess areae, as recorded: 388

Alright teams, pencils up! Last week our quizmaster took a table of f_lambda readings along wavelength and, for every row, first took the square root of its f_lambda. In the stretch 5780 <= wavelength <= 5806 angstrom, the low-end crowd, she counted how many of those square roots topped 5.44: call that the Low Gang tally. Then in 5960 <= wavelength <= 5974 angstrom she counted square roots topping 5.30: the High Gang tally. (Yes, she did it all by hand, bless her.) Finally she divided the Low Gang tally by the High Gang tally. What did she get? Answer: 3.00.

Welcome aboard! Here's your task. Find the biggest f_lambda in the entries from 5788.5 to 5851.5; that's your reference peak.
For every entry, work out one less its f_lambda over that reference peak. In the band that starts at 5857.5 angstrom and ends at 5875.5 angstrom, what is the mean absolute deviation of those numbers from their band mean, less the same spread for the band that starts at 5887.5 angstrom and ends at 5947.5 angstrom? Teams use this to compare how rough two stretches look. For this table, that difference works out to -0.031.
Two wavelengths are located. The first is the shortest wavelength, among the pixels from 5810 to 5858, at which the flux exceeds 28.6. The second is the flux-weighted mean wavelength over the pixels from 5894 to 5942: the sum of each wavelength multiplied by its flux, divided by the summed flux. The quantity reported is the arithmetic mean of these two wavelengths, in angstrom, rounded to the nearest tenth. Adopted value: 5864.5 angstrom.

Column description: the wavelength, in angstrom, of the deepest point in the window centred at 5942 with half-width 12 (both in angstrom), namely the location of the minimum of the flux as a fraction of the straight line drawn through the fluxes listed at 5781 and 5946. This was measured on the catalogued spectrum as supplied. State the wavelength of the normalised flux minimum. 5949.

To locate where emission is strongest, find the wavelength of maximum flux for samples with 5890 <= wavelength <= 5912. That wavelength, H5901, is 5898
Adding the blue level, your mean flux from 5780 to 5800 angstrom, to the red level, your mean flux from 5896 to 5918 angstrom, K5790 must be 58.0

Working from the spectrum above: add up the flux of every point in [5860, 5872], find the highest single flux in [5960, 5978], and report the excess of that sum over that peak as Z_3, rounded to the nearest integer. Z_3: 84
